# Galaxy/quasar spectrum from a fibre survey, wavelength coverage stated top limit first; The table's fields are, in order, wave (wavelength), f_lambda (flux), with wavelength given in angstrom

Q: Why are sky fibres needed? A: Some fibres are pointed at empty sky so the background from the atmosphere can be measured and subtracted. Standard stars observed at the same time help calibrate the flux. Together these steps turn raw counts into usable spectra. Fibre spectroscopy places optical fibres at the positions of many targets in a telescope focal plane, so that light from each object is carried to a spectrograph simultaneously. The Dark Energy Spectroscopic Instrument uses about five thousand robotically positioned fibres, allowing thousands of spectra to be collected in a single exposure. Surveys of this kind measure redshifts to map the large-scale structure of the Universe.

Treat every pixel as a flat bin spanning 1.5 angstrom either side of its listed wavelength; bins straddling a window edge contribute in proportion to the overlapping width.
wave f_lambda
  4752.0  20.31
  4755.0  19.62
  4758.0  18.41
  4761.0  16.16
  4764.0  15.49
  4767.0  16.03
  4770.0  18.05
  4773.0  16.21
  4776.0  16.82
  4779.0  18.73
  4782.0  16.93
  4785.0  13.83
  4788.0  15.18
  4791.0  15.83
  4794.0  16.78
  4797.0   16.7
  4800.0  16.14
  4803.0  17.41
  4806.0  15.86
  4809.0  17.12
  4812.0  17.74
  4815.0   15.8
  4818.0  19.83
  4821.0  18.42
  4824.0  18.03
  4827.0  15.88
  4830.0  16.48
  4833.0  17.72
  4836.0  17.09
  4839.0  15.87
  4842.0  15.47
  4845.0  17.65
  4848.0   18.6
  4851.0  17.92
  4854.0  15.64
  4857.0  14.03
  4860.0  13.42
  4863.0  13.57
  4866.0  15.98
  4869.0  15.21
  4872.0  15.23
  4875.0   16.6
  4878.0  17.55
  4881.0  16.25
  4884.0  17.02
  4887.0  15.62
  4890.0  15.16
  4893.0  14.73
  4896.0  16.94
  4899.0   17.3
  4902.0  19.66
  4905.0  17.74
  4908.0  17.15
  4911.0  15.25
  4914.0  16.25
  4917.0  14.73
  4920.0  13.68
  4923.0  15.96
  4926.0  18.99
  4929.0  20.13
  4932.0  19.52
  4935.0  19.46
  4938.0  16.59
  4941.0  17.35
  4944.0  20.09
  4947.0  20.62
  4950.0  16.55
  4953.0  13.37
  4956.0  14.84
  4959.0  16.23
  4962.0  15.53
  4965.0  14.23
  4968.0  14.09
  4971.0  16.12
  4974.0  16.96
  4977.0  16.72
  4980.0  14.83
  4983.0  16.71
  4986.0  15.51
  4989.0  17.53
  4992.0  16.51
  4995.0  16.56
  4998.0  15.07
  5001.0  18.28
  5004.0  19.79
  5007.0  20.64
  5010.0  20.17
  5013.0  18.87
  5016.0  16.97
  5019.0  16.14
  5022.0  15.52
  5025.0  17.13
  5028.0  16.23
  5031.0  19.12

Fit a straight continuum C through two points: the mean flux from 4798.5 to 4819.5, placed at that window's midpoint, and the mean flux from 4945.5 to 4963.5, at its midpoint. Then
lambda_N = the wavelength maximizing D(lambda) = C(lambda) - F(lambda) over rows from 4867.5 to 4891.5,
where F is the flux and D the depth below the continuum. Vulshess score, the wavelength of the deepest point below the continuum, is 4869.0 angstrom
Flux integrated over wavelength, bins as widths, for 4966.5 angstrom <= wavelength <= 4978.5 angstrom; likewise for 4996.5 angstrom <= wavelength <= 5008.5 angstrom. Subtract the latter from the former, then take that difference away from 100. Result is 130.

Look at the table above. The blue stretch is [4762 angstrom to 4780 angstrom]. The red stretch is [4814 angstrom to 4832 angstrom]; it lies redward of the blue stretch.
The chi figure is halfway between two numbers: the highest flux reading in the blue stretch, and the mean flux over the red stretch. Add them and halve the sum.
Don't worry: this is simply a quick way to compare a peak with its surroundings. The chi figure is 18.1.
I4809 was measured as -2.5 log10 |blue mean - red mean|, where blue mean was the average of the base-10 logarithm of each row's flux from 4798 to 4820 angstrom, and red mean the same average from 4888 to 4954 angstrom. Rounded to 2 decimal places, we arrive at 6.92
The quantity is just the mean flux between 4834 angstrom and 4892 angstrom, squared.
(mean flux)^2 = 256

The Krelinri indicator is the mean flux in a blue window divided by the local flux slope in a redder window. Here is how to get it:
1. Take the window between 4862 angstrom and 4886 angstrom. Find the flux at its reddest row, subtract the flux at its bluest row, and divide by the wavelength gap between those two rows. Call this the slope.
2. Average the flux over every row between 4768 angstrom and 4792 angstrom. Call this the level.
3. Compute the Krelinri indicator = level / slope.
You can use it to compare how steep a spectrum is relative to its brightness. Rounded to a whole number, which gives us 100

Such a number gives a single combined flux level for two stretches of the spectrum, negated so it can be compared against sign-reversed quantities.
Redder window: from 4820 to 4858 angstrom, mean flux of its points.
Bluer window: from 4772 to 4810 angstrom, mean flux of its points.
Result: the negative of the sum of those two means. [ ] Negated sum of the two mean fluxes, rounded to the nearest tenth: -33.3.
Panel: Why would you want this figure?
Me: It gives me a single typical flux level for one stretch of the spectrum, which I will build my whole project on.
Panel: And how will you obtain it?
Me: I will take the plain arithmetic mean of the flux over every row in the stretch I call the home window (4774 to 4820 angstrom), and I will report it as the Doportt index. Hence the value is 16.7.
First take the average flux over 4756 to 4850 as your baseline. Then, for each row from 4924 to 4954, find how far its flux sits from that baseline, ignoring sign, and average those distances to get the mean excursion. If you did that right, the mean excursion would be 2.2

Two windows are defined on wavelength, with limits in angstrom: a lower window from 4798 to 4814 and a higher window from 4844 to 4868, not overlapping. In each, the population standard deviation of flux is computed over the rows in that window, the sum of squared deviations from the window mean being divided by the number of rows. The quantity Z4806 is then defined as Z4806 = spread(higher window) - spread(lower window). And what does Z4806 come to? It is 1.2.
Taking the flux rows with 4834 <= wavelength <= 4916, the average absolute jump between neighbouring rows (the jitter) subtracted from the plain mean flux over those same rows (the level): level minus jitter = 15.09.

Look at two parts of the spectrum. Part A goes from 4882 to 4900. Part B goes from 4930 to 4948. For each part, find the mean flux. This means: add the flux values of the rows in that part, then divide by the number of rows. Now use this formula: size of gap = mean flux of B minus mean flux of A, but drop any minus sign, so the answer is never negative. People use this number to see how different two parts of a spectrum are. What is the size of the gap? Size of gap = 2.8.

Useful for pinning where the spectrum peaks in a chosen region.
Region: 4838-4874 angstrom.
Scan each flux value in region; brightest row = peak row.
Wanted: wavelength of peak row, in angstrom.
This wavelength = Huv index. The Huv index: 4848.0 angstrom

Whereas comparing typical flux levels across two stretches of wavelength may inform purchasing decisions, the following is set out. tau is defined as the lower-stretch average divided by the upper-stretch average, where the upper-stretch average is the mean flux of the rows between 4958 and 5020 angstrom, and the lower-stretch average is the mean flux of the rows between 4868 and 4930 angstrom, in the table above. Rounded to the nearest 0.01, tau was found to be 0.98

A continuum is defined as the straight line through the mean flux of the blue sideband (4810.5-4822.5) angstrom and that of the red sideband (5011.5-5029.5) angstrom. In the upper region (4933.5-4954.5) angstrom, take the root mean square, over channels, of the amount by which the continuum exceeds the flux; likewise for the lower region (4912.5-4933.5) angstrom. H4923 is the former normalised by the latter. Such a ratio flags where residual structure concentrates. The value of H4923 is 1.0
